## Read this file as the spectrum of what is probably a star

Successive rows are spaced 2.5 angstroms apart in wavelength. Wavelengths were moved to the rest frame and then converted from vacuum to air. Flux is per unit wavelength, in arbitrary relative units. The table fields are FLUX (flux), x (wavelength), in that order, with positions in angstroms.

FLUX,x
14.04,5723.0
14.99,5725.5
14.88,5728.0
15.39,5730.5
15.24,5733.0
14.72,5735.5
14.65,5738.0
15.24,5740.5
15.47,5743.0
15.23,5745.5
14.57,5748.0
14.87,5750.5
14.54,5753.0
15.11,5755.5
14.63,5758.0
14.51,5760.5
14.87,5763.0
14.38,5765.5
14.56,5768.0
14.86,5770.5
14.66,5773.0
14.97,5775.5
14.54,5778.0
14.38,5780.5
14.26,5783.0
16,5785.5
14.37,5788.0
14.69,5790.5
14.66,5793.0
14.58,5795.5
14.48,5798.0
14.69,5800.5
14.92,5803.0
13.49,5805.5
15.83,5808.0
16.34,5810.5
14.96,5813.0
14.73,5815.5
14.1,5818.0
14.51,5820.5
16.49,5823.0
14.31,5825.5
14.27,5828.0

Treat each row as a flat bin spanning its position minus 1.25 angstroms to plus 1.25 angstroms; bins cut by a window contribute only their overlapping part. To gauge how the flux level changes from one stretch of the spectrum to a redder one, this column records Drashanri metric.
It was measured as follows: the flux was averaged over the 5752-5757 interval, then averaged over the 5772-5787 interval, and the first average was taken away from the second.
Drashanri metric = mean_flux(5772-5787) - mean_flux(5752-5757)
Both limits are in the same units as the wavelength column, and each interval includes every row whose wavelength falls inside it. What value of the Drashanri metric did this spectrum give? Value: 0.0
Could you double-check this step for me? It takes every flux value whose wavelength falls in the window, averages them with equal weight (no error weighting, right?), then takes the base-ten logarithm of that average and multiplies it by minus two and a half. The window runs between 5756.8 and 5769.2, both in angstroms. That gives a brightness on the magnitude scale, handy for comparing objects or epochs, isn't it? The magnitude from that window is -2.91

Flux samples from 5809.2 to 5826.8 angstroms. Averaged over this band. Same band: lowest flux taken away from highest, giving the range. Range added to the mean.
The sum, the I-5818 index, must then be 17.5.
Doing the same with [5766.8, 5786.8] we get 16.5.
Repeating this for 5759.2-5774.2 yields 15.1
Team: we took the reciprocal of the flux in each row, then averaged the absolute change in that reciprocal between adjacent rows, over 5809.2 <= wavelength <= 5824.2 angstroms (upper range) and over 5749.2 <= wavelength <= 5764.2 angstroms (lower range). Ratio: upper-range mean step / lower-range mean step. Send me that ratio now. 2.3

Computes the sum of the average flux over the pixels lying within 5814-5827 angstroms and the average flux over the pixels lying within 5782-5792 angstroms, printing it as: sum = 29.7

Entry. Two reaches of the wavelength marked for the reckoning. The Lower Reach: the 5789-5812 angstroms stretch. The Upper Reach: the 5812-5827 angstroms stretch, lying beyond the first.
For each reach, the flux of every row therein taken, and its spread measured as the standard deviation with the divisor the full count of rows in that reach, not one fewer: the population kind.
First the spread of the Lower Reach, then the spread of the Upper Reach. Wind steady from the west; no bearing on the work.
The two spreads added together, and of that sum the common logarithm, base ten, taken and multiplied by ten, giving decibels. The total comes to 1.9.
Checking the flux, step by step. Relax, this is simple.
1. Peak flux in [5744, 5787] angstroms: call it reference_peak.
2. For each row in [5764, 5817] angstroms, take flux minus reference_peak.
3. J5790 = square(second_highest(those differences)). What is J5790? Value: 0.00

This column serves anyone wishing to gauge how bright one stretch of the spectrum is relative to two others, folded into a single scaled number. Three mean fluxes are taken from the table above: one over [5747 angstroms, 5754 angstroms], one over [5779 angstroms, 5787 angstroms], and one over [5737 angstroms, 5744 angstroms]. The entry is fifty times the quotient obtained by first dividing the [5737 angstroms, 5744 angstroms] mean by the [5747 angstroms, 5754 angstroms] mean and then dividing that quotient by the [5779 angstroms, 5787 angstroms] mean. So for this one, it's 3.47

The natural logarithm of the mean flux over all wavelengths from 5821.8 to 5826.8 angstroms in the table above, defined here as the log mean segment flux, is 2.73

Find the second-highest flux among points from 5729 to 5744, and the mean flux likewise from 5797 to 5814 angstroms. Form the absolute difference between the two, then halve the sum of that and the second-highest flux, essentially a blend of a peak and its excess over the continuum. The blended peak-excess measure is 7.91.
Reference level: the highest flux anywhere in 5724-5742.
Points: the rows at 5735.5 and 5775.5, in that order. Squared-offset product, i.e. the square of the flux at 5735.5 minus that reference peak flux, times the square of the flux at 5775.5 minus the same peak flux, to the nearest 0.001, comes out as 0.079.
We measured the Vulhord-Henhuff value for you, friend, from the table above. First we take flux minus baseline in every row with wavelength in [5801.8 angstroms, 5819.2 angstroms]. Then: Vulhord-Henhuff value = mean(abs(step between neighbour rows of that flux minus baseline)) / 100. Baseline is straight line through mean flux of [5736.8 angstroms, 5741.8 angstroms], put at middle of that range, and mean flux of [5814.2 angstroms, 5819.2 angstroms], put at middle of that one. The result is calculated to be 0.0108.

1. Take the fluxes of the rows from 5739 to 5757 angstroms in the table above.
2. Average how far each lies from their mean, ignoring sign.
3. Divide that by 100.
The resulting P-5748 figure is 0.0030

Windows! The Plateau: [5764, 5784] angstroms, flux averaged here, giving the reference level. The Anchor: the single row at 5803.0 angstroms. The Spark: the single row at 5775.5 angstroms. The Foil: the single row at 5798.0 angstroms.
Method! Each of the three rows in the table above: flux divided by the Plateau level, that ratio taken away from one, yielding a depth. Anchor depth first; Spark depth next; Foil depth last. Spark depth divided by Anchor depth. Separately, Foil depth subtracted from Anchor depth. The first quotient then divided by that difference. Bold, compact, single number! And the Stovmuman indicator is -38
